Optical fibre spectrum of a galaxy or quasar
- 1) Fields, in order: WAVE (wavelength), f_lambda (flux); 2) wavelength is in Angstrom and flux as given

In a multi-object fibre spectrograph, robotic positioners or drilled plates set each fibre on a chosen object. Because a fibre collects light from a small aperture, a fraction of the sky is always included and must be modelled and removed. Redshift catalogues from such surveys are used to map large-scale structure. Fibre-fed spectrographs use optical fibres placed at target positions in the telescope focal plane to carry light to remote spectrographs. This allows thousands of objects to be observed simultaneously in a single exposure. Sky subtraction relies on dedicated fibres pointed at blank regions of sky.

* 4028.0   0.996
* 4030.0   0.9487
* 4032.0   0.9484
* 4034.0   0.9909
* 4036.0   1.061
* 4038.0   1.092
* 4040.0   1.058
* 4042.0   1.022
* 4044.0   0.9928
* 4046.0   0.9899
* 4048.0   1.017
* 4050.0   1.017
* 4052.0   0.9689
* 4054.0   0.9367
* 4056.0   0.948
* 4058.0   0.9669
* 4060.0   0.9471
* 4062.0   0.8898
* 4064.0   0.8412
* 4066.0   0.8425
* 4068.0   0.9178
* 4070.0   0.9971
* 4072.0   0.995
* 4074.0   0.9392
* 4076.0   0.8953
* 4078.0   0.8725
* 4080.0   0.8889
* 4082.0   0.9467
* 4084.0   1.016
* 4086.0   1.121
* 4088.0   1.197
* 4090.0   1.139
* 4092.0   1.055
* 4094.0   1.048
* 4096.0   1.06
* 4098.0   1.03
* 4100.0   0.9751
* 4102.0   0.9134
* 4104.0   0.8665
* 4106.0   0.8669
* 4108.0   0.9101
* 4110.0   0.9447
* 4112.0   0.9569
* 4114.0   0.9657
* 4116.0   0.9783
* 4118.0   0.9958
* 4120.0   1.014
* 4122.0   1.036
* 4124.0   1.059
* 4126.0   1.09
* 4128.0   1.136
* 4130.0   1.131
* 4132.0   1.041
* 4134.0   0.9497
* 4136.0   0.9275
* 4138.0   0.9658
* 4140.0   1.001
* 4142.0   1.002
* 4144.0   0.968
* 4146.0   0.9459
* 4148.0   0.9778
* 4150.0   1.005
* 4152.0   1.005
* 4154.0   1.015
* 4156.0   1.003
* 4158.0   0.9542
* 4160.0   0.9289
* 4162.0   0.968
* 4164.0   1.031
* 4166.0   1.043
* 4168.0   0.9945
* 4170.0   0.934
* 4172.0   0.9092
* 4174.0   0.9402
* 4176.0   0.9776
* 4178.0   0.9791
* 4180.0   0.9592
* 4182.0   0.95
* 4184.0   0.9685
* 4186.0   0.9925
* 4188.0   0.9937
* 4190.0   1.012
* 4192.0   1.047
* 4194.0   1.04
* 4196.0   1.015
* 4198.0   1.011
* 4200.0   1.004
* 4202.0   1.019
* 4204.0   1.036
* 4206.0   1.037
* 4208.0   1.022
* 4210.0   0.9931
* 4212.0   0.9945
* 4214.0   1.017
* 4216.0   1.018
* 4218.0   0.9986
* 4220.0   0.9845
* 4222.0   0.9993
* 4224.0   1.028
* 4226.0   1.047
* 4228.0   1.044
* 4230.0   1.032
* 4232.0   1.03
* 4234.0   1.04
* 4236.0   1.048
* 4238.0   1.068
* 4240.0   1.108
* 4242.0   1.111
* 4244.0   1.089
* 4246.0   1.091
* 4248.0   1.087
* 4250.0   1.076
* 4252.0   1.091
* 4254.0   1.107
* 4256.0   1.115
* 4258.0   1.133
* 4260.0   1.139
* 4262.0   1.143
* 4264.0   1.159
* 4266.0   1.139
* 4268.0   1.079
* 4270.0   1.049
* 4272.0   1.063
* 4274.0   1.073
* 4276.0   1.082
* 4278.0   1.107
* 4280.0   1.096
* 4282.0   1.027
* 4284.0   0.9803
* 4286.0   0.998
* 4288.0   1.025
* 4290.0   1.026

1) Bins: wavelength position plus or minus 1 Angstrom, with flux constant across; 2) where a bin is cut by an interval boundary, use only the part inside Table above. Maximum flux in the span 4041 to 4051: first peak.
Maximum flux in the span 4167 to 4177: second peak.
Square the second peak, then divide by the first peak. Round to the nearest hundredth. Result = 0.97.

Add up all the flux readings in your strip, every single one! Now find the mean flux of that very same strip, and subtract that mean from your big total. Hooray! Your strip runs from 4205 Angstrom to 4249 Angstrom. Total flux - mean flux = 21.8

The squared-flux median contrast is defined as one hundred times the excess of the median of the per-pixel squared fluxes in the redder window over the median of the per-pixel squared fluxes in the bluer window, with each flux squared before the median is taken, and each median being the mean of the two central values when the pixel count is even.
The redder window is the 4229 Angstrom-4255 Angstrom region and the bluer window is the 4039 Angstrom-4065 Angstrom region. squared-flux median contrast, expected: 24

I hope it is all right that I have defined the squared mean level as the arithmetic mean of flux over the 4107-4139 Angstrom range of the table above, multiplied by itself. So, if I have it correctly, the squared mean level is 1.01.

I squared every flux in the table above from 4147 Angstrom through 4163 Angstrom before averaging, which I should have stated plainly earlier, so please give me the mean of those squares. 0.97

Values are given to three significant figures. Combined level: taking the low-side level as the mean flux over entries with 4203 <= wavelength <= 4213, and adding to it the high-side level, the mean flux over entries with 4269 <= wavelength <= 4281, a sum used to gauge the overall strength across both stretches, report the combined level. 2.09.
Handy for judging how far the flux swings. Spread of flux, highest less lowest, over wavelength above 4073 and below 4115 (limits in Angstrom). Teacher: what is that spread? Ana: 0.33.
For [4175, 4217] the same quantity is 0.10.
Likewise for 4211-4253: 0.13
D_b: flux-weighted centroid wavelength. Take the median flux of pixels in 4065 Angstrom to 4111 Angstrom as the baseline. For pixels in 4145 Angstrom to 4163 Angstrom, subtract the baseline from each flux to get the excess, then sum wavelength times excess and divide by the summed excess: 4152.9 Angstrom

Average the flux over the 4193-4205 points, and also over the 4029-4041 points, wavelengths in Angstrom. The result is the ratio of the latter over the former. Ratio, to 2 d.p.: 1.00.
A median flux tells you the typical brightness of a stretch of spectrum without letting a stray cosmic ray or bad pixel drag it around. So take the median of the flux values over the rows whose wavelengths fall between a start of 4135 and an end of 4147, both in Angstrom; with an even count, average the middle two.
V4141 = 0.97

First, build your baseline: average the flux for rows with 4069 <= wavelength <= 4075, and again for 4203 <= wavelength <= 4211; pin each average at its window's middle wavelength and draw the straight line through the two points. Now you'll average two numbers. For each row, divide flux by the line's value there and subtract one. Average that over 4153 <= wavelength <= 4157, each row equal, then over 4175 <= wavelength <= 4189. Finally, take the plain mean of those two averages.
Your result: -0.017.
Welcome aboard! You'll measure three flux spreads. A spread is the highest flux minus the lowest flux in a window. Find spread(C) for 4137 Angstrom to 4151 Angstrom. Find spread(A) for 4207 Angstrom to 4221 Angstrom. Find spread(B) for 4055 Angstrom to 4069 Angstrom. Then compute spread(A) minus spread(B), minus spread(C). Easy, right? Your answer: -0.15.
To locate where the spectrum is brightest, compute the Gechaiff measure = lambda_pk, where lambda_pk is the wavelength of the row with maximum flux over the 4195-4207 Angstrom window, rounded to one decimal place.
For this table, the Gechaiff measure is 4206.0 Angstrom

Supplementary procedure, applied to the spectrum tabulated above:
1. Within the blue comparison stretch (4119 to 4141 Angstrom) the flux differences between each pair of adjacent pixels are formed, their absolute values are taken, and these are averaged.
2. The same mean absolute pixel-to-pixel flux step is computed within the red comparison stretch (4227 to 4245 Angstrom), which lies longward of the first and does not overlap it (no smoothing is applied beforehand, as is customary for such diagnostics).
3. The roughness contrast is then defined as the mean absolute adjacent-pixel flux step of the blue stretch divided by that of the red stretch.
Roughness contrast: 2.76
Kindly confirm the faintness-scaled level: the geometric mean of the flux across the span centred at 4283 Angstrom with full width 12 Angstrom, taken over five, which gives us 0.208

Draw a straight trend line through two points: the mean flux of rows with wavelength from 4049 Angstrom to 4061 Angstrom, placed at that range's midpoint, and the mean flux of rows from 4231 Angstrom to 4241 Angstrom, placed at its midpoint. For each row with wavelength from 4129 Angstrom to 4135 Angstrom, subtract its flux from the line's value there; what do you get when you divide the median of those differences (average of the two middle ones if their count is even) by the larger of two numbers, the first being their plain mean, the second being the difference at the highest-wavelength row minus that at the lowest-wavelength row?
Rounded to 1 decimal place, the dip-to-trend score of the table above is -0.2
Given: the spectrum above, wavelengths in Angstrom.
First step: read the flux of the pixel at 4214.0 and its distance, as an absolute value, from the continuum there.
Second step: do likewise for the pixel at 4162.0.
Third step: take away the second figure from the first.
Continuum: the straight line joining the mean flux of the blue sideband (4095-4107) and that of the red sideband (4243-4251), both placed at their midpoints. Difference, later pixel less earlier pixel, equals -0.001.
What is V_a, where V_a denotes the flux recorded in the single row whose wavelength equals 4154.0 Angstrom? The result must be 1.015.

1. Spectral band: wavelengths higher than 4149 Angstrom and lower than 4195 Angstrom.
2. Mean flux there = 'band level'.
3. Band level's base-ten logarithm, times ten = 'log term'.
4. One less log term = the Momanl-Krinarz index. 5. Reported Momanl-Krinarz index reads 1.07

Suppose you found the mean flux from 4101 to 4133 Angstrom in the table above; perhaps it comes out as 0.99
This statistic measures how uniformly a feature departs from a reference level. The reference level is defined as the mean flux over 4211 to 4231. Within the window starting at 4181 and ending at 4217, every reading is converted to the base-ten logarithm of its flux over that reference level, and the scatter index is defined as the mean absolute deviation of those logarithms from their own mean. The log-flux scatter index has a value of 0.0082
